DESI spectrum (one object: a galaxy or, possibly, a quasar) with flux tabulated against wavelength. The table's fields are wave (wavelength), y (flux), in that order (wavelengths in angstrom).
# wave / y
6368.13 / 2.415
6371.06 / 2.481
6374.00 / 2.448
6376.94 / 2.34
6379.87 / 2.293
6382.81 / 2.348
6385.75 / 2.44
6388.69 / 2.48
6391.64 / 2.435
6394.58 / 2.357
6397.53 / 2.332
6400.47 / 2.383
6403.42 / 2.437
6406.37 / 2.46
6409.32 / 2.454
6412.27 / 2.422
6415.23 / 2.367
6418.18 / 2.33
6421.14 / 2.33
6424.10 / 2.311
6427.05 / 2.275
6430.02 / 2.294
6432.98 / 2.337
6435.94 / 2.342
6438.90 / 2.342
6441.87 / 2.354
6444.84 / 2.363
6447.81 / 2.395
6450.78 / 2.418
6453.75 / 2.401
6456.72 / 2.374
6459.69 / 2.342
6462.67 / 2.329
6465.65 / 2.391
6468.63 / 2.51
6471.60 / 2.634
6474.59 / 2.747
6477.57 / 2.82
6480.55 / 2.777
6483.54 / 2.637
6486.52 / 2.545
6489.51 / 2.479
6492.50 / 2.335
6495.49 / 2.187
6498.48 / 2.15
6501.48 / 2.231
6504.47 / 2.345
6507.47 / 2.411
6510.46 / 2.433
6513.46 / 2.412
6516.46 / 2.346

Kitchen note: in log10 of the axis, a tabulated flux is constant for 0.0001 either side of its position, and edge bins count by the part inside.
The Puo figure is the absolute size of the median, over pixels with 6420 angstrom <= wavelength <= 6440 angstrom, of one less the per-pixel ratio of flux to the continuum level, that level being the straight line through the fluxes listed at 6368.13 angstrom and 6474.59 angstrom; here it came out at 0.11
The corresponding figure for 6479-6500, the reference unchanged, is 0.11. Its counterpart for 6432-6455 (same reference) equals 0.11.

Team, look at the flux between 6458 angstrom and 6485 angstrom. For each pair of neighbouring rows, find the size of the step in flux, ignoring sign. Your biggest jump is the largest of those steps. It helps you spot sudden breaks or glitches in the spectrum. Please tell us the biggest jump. 0.14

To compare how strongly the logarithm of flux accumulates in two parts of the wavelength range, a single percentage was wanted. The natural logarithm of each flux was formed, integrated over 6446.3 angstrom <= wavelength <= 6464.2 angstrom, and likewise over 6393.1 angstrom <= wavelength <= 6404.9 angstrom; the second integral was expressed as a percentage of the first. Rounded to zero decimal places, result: 66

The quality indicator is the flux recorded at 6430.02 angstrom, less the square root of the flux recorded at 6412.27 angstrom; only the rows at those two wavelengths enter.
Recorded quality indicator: 0.74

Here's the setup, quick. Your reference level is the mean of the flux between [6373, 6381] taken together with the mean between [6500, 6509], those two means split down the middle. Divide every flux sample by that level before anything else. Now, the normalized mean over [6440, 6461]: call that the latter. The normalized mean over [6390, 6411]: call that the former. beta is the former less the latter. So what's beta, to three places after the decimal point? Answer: 0.013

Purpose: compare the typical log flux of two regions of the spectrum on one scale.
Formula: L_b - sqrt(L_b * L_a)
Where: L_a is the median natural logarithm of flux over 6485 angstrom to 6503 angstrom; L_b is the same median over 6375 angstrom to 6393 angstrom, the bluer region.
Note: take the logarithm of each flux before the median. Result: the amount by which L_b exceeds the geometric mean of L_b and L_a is 0.024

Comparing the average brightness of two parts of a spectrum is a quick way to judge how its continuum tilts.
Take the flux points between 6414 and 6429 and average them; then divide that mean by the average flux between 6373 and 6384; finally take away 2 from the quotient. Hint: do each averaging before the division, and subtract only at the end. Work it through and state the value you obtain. -1.01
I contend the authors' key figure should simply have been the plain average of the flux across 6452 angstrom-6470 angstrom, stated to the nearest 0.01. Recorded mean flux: 2.39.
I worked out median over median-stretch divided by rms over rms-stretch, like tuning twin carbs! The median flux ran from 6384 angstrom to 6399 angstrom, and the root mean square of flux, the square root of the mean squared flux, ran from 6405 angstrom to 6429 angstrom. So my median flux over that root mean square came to 1.03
